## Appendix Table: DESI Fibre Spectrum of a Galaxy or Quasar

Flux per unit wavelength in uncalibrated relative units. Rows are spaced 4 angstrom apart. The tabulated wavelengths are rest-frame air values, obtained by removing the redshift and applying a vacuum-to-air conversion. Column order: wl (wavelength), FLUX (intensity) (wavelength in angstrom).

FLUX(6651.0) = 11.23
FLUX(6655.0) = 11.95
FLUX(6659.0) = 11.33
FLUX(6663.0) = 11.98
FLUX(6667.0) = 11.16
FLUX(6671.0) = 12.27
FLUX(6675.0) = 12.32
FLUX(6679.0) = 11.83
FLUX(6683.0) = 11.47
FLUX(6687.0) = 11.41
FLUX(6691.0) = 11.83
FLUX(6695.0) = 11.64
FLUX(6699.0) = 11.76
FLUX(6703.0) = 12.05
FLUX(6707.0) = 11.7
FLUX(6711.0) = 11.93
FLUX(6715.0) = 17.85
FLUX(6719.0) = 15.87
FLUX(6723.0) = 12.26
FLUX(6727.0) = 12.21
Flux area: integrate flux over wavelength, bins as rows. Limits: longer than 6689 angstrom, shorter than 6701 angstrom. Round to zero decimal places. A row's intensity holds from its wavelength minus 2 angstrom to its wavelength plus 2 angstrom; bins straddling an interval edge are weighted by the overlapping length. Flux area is 141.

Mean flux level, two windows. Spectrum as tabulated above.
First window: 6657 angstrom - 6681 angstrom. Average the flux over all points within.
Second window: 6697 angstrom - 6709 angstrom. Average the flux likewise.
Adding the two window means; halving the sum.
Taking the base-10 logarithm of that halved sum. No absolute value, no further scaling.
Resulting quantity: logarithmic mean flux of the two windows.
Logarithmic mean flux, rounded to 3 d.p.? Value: 1.073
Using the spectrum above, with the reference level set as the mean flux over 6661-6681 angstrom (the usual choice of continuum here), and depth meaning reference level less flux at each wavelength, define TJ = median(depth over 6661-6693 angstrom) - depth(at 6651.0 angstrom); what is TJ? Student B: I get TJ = -0.6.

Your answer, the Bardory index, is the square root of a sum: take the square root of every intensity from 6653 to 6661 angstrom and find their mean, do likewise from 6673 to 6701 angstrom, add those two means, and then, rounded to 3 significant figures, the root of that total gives 2.62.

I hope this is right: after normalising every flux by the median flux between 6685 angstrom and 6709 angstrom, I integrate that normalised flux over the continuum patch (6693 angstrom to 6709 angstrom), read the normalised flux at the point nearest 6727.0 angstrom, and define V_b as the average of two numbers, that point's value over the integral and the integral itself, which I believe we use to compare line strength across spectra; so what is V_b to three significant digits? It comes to 8.07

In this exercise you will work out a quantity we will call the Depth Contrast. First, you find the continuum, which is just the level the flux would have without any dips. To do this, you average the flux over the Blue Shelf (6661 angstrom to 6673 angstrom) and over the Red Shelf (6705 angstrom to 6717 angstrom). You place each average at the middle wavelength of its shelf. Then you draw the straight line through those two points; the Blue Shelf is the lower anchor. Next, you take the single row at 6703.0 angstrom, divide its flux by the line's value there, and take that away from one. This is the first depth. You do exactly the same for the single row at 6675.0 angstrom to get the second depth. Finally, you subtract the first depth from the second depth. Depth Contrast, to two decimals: -0.12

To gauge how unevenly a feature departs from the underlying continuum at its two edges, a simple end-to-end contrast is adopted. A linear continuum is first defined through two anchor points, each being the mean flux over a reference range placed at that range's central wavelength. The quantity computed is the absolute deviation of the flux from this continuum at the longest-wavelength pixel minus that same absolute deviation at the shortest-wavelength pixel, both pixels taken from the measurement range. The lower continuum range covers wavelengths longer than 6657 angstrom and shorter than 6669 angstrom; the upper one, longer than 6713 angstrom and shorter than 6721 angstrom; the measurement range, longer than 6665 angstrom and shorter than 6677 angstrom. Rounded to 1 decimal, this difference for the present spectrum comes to -0.4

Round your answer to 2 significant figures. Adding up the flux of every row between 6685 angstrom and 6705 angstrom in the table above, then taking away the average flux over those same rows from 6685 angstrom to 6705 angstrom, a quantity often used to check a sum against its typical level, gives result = 47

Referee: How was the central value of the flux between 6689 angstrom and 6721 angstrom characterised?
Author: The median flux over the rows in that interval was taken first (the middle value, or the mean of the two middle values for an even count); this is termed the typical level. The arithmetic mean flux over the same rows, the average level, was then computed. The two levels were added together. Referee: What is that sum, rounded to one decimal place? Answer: 25.0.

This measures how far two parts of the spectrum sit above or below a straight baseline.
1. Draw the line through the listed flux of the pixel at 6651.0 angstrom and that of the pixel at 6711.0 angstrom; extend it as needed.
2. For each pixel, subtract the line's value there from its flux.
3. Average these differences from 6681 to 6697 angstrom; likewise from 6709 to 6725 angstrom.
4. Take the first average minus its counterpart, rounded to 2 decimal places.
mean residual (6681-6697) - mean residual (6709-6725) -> -2.56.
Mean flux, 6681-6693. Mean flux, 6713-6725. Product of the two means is 177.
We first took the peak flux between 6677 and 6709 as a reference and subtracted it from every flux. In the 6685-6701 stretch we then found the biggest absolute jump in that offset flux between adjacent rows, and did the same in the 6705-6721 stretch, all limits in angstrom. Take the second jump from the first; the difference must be -5.5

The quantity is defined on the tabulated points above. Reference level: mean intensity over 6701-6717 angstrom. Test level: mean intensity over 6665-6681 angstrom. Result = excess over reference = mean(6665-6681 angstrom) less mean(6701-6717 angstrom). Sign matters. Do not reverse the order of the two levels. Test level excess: -1.5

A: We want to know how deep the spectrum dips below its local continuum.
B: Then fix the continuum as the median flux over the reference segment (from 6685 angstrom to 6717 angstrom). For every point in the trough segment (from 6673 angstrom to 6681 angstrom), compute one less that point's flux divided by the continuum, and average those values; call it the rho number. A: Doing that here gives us -0.024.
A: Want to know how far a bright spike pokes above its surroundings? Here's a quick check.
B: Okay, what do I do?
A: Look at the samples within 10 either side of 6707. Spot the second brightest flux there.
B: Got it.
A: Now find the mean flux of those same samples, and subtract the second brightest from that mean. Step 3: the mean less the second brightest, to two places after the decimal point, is 1.01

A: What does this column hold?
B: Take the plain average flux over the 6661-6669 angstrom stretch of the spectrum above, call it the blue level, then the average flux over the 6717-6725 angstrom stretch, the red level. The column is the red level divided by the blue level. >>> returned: 1.22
